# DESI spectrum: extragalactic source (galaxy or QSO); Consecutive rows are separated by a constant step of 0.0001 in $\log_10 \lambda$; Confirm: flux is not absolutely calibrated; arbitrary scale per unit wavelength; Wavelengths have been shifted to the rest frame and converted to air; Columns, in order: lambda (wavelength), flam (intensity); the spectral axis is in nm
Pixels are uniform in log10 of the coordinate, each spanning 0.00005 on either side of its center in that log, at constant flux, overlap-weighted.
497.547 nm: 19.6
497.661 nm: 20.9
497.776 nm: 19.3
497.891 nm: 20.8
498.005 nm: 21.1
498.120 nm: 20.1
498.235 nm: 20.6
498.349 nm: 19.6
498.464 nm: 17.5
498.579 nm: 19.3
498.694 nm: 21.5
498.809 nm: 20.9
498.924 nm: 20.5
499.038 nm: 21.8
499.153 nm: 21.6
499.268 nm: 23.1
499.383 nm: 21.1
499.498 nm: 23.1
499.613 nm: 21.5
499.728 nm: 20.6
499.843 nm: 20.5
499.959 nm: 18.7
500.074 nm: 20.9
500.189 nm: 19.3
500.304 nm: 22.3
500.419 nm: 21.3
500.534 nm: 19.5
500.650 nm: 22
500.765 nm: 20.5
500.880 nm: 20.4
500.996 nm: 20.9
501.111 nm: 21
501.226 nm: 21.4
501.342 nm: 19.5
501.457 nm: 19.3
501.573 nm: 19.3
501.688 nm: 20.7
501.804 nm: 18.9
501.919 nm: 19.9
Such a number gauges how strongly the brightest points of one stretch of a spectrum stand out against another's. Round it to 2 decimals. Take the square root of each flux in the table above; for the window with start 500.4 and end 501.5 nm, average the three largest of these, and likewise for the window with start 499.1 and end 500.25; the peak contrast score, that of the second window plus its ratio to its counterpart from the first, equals 5.78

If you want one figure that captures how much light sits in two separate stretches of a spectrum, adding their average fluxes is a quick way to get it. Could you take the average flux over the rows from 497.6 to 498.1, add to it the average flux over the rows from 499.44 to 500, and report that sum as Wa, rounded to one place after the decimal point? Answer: 41.4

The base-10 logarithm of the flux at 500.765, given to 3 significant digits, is 1.31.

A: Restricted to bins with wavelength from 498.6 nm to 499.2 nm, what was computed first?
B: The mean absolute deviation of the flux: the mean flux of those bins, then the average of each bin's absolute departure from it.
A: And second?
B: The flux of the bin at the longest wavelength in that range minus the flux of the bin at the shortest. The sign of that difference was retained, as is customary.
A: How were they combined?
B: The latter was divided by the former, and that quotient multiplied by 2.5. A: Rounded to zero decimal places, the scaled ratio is 1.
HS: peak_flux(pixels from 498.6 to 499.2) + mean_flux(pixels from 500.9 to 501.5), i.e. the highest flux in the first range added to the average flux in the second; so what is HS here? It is 42.2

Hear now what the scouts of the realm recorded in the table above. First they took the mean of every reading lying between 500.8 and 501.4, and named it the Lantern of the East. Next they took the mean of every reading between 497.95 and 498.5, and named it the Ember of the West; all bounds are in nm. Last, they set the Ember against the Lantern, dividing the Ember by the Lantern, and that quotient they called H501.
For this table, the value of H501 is 0.96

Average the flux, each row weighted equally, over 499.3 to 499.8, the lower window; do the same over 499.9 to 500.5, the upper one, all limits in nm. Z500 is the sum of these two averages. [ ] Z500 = 42.1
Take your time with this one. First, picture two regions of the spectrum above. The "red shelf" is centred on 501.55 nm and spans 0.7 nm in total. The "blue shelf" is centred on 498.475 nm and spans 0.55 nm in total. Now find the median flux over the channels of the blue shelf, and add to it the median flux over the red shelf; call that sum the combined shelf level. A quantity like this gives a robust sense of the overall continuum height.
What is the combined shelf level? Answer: 39.0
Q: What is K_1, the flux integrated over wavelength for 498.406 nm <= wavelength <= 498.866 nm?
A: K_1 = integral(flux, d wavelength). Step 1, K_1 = 9.1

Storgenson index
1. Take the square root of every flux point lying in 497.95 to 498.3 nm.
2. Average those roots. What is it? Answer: 4.54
